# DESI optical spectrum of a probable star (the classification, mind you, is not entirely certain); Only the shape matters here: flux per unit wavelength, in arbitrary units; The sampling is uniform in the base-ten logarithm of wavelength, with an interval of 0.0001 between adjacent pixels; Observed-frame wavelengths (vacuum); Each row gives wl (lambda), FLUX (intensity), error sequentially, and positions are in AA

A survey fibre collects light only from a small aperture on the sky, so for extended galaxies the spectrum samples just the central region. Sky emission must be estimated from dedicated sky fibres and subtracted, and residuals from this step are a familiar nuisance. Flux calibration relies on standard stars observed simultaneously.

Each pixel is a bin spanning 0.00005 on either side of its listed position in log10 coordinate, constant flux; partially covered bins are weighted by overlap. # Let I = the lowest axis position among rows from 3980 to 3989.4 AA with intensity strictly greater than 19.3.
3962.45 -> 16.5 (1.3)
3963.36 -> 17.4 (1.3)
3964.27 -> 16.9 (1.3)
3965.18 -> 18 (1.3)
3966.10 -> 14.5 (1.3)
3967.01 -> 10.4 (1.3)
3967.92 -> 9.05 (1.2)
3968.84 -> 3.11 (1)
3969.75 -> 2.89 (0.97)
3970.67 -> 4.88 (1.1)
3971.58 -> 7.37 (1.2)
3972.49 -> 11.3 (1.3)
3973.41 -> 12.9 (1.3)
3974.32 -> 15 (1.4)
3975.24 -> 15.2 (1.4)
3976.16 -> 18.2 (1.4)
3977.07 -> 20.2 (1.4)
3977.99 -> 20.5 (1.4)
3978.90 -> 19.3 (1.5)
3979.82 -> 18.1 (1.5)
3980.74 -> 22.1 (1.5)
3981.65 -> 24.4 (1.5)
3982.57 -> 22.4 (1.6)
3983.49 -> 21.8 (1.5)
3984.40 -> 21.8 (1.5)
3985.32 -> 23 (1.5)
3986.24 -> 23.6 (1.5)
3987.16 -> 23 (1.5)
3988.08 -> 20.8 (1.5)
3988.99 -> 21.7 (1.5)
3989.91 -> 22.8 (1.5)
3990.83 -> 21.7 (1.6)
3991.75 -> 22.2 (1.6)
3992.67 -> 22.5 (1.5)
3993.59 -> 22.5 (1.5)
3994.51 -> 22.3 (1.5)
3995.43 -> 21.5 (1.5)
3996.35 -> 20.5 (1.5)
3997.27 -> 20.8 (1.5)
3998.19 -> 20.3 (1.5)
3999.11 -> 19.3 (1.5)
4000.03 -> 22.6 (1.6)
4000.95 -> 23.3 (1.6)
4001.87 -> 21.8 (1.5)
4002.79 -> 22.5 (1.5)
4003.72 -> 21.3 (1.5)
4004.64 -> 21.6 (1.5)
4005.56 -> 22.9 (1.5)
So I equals 3980.74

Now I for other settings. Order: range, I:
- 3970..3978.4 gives 3977.07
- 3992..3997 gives 3992.67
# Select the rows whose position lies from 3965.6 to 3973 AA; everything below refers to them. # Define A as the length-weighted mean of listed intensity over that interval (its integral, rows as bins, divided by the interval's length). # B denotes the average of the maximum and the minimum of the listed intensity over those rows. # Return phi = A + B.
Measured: 17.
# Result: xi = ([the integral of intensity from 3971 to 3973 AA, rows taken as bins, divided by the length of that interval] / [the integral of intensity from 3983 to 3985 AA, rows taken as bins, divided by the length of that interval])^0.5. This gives 0.65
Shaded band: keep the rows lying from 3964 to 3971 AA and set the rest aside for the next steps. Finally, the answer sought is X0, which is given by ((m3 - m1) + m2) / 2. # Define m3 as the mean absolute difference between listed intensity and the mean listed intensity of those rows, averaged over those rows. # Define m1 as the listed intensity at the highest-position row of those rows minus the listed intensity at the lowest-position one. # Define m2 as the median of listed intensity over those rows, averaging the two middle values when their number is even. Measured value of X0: 13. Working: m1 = -12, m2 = 10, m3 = 5.0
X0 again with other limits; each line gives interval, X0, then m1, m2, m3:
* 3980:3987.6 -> 11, 1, 23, 0.7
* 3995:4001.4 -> 10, 2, 21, 1.1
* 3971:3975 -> 3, 8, 12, 2.3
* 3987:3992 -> 12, -1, 22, 0.6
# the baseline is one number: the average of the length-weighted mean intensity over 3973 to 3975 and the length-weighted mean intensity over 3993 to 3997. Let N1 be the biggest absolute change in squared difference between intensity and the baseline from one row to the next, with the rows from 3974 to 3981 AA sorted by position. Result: 18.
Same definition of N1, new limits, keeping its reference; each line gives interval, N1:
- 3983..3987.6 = 11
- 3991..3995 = 3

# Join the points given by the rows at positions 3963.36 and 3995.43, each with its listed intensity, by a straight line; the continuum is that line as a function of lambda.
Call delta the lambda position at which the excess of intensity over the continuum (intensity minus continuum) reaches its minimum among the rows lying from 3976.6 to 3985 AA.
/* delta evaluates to 3979.82 AA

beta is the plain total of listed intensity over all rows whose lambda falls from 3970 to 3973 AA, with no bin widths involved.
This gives 24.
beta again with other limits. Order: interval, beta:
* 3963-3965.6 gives 52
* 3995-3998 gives 63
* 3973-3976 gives 43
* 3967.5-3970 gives 15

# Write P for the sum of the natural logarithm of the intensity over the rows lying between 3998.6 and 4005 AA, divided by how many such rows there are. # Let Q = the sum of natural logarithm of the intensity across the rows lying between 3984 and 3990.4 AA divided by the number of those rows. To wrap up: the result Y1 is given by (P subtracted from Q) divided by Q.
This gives 0.01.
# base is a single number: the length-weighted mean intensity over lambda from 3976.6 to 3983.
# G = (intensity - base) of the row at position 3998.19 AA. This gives -1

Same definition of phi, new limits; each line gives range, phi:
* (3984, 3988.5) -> 45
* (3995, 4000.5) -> 42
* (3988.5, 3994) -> 44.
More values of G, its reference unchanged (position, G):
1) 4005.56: 2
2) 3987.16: 2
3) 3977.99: 0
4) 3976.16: -3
